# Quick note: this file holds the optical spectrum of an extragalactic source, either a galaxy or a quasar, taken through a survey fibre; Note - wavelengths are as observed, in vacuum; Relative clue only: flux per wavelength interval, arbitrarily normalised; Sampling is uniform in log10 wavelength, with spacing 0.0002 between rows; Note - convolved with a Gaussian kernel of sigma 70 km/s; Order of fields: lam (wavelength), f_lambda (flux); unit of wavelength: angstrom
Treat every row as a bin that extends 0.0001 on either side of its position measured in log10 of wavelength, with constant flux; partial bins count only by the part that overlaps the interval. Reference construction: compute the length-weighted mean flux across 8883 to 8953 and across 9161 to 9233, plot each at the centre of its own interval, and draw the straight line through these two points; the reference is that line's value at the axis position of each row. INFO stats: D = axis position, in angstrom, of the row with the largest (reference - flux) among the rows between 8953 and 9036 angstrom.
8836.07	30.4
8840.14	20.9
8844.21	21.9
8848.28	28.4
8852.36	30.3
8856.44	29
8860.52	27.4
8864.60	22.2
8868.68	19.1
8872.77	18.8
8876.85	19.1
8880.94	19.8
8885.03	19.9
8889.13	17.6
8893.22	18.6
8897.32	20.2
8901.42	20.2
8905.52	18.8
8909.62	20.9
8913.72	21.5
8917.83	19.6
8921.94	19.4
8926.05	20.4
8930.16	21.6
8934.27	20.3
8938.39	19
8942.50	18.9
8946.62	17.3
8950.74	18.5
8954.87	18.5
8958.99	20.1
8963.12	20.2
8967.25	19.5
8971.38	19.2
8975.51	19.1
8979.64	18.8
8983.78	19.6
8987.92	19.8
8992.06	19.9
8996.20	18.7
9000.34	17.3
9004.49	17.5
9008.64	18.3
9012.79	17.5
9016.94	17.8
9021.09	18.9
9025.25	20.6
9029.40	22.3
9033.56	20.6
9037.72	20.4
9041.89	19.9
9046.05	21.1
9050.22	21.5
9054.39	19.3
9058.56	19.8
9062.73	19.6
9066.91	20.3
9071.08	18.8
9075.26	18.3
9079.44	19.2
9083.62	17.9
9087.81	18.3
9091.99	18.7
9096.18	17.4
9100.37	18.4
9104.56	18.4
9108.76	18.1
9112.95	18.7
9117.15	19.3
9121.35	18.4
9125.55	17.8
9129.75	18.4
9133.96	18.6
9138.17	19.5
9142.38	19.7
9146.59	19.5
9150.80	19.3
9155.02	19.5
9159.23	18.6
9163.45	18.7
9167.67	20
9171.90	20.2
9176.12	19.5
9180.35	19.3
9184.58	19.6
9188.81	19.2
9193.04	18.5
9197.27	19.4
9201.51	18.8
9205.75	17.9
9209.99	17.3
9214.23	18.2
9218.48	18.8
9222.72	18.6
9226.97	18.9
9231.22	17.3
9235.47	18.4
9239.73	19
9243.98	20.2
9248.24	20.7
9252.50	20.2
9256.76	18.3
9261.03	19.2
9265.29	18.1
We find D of 9000.34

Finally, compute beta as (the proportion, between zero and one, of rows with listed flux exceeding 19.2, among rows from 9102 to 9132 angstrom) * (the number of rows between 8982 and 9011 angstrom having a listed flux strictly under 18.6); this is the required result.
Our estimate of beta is 0.43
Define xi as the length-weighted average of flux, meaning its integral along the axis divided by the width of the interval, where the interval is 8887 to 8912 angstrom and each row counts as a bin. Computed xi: 19.4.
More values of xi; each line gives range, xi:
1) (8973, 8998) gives 19.3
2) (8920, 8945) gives 19.9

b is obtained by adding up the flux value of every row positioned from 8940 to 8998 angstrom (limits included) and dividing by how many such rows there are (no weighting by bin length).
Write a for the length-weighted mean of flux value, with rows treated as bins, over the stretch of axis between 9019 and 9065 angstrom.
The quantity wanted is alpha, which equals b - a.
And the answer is -1.21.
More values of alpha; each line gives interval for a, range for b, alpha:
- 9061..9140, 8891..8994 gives 0.97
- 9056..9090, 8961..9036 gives 0.17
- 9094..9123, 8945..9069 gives 1.01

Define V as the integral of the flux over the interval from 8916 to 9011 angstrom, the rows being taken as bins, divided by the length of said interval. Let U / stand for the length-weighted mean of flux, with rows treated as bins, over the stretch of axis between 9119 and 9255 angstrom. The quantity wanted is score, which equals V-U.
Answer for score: 0.2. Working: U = 19.0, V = 19.2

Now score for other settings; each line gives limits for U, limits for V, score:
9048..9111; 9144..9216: 0.1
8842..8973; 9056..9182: -1.9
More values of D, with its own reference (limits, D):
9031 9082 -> 9075.26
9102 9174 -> 9125.55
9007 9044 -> 9012.79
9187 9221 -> 9209.99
